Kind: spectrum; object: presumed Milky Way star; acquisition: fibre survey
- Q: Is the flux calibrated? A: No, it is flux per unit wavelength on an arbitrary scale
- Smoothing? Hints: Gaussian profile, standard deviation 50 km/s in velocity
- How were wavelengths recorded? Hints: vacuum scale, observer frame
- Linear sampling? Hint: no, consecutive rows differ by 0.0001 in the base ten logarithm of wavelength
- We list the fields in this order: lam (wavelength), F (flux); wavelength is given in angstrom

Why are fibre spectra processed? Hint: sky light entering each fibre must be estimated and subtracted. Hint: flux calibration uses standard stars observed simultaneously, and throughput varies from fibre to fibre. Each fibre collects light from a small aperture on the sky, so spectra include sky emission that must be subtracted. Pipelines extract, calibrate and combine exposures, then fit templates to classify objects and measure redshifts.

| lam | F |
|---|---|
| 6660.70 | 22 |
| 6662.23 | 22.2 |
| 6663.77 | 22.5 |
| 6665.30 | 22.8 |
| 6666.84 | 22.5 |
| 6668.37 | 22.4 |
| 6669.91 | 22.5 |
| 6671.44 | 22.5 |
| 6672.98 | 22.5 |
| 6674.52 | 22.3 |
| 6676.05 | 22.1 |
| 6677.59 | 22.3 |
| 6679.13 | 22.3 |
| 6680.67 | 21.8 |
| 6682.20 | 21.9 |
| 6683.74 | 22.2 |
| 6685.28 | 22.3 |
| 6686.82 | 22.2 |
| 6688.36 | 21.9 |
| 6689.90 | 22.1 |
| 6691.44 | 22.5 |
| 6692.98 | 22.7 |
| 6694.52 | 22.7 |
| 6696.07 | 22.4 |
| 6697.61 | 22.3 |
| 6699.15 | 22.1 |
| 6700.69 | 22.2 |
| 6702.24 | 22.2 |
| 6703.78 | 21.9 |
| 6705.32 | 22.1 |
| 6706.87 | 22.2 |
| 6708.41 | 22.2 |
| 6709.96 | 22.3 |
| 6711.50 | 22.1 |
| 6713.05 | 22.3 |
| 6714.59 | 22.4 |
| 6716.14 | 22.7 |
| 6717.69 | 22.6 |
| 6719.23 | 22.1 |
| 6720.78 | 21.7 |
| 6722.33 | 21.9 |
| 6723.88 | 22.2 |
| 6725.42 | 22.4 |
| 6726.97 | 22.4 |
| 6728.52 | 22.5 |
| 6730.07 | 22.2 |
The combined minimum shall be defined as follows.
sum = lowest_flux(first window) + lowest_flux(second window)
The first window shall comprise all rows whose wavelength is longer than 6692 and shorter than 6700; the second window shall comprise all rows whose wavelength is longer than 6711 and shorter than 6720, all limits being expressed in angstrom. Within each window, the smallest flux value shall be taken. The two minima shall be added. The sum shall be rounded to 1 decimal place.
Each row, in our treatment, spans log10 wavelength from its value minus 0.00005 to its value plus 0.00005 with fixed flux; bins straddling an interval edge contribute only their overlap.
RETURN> 44.2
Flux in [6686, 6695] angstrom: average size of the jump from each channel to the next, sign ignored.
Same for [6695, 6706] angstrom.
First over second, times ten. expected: 15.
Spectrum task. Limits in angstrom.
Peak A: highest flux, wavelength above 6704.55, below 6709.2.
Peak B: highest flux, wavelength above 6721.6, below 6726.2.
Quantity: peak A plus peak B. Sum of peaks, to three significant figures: 44.6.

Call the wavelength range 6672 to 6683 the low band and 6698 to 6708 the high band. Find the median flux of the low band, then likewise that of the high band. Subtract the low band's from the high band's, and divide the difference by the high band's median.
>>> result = -0.007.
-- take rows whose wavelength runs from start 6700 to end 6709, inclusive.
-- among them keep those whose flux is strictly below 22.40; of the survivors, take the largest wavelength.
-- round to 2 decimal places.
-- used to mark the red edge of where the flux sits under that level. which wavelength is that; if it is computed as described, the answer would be 6708.41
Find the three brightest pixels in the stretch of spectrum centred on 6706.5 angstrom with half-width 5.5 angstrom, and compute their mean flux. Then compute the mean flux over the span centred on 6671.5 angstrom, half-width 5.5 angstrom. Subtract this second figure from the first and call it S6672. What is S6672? -0.17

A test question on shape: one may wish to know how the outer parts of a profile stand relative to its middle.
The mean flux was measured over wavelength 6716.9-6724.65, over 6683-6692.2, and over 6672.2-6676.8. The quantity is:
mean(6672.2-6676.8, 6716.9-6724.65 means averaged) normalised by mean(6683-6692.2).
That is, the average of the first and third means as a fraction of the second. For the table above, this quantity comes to 1.00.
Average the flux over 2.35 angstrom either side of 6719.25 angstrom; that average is 22.13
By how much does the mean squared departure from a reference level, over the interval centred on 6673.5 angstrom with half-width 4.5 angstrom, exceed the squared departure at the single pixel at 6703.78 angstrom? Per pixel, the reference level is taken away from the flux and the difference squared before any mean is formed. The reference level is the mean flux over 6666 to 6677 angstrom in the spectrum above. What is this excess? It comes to -0.23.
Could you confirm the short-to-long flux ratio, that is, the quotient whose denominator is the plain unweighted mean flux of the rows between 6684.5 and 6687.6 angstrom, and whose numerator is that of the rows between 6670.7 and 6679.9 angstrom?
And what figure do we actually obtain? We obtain 1.00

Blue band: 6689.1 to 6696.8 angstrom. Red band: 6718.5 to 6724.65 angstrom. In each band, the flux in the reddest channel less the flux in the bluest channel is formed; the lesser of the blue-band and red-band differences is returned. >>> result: 0.10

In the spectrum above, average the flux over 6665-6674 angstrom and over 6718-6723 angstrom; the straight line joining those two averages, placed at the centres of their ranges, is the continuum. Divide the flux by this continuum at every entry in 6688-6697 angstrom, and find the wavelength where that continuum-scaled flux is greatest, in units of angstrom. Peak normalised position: 6694.52 angstrom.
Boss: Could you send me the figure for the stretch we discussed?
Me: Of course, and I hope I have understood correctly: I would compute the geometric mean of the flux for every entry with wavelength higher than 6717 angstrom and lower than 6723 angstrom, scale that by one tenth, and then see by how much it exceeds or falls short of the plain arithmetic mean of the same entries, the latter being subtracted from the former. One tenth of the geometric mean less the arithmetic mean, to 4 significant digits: -19.87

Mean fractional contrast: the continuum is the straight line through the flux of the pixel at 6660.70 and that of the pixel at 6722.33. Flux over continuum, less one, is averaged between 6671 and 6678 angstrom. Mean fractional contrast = 0.016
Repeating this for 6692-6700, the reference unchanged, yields 0.023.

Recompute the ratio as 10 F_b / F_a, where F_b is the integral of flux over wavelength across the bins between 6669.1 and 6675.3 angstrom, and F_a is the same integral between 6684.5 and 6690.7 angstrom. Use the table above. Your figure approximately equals 10.1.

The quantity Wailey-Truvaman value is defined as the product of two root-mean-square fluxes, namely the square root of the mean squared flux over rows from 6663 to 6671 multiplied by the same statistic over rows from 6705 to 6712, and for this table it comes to 500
